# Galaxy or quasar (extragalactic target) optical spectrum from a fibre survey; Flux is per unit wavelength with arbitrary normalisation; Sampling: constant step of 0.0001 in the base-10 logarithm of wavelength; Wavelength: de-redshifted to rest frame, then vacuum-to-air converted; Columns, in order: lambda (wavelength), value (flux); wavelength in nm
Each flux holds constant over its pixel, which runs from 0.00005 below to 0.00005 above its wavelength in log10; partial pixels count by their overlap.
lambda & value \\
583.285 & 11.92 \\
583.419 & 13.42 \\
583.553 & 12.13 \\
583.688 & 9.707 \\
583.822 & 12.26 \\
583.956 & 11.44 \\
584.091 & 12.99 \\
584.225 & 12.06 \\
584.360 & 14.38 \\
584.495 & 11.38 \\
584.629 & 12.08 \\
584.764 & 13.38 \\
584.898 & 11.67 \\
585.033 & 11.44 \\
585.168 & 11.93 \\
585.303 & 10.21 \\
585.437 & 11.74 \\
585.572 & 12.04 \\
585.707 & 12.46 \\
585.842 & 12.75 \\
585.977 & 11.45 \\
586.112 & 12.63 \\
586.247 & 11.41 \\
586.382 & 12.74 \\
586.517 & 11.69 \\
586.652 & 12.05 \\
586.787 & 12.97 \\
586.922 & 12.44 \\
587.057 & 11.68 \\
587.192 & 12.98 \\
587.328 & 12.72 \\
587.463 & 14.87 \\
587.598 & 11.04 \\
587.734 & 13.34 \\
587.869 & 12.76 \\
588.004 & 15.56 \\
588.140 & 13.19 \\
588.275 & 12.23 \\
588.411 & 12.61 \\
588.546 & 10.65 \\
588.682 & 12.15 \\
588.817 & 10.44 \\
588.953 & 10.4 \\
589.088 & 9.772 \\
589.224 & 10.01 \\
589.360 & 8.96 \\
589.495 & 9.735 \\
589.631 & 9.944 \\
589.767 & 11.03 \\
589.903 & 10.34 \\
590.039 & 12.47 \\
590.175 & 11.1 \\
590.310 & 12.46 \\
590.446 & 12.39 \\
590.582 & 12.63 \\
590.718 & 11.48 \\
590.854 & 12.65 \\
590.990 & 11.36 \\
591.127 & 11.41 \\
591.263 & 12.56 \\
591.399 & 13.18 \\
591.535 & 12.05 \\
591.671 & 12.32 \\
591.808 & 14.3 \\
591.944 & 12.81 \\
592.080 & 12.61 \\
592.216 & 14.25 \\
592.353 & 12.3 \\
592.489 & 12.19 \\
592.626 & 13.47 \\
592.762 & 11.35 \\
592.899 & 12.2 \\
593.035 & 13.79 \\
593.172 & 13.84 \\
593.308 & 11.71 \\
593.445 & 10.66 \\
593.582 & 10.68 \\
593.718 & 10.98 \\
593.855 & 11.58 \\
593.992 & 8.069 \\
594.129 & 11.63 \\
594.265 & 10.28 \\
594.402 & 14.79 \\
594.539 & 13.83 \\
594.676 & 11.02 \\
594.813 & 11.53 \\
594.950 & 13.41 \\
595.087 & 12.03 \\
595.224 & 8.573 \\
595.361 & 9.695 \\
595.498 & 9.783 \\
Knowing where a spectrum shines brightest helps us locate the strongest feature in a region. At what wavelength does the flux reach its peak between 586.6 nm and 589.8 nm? 588.004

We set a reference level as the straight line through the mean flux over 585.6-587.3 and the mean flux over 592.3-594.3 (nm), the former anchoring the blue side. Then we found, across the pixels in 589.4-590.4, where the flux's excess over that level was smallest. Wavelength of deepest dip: 589.495 nm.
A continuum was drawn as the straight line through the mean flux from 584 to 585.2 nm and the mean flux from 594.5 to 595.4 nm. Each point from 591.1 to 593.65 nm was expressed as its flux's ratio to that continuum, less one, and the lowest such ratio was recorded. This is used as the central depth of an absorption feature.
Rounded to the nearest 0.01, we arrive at -0.08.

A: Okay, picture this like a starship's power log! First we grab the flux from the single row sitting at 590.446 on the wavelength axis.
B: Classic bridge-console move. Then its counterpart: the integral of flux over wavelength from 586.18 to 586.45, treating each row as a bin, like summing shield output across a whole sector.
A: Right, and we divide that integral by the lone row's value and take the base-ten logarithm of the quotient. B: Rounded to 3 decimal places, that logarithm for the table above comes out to -0.580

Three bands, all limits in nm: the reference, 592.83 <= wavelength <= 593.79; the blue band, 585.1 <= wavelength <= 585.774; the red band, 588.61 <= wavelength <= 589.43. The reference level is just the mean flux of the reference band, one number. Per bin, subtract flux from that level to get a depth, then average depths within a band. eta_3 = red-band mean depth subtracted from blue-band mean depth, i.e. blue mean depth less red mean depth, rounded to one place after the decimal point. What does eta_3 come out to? -1.4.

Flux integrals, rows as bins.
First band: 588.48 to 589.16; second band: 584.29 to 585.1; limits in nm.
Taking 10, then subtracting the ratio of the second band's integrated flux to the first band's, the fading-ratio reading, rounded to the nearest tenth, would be 8.6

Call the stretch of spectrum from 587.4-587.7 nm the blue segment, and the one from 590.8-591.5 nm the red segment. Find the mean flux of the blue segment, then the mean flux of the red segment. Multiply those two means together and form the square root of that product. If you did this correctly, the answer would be 12.6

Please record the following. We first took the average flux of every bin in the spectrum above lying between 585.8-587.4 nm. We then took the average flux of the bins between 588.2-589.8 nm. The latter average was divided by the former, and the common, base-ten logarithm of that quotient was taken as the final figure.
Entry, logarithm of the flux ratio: -0.062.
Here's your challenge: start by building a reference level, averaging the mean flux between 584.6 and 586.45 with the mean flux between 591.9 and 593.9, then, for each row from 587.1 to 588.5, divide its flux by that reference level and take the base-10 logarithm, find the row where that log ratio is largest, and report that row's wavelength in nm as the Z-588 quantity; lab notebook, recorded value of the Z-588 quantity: 588.004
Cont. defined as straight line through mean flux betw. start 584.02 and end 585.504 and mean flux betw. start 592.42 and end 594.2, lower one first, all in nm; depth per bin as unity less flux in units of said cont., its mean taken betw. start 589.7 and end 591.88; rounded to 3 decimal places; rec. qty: -0.024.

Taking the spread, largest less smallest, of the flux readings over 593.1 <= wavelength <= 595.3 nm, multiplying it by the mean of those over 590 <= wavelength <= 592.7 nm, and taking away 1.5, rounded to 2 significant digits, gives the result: 83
